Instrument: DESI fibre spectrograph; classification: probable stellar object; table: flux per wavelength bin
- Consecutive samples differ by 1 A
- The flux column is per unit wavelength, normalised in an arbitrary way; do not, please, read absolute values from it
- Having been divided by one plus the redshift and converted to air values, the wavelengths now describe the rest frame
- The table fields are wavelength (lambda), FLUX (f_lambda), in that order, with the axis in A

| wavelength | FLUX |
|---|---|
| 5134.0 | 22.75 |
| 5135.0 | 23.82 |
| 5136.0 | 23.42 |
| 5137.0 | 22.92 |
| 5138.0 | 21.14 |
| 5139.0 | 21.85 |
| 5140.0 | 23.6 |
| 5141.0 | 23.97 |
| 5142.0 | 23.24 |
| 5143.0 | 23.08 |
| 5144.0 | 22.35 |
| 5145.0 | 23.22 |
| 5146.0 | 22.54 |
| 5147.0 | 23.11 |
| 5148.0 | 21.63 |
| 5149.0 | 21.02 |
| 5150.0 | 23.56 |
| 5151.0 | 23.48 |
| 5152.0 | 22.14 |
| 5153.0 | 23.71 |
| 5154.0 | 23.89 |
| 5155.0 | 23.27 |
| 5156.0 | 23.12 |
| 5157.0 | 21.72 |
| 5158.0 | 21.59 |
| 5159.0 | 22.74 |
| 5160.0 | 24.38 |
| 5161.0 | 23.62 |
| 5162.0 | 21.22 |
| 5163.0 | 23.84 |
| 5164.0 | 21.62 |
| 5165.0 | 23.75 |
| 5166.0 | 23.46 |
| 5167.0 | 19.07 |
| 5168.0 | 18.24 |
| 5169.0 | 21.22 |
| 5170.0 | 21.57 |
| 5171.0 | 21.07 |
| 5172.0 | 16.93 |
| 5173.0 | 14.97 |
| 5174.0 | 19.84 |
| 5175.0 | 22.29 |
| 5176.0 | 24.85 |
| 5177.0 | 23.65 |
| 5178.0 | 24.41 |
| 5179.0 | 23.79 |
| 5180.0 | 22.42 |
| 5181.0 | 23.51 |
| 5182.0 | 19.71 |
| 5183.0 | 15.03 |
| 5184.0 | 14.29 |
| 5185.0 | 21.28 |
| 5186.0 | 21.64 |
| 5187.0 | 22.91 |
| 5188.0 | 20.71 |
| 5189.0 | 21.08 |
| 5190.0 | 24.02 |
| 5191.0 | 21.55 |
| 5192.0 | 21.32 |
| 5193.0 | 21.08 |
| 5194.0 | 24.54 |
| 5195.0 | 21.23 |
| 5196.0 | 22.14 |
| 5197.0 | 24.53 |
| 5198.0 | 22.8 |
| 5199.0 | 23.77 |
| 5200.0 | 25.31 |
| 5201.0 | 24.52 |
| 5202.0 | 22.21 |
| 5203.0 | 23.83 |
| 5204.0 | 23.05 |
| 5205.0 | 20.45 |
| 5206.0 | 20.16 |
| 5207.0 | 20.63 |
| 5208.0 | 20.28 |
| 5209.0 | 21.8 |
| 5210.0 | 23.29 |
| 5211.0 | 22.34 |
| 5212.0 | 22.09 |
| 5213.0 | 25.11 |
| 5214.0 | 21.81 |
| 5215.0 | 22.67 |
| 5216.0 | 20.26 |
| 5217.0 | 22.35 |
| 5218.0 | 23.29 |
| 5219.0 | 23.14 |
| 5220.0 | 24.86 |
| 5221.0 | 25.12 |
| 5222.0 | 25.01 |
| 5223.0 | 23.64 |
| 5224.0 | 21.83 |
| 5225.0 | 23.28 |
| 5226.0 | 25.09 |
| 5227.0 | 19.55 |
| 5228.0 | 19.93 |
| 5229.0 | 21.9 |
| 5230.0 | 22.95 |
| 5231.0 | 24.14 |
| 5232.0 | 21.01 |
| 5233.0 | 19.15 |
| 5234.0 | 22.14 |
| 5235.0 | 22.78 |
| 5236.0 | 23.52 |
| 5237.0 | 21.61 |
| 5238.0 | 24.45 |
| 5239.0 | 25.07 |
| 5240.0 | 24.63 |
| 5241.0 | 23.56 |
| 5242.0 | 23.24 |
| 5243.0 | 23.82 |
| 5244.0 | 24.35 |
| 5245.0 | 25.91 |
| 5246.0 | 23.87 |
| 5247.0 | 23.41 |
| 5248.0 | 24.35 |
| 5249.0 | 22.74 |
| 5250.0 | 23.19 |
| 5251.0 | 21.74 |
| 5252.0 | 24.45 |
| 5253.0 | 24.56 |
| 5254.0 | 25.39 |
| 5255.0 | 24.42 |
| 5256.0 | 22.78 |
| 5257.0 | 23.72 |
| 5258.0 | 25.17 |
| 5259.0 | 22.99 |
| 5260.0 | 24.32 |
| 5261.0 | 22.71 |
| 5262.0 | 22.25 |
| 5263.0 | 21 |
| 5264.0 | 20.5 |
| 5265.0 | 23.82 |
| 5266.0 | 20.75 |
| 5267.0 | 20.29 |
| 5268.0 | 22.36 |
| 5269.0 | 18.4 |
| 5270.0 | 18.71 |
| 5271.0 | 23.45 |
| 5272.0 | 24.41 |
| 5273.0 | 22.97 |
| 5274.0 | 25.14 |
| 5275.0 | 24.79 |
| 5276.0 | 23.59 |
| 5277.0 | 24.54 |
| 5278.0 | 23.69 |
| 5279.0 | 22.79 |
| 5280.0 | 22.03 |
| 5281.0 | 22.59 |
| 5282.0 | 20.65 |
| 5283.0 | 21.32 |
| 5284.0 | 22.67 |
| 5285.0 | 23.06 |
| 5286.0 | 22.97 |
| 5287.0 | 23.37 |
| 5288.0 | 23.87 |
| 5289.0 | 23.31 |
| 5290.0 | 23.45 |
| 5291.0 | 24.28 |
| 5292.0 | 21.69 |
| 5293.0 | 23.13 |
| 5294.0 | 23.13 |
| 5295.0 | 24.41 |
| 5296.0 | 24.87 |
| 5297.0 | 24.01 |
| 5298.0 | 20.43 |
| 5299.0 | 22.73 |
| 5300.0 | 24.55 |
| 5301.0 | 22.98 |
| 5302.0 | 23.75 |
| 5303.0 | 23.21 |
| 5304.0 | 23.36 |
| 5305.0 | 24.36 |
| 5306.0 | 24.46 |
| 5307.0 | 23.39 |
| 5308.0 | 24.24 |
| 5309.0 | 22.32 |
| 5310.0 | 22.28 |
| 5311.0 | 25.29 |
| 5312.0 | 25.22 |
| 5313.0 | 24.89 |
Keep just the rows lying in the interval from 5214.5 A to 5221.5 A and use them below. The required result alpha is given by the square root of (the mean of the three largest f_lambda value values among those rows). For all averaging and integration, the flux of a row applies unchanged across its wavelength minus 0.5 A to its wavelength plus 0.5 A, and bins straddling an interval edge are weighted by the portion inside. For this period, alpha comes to 4.94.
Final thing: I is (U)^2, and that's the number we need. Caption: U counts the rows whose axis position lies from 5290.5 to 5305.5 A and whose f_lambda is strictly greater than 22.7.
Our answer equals 169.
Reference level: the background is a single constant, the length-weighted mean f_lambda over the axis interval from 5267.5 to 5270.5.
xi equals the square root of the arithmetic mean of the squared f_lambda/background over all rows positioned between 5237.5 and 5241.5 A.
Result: 1.23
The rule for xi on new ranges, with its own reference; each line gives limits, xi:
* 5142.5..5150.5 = 1.14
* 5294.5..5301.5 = 1.18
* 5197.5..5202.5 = 1.20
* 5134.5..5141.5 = 1.16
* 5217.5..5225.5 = 1.20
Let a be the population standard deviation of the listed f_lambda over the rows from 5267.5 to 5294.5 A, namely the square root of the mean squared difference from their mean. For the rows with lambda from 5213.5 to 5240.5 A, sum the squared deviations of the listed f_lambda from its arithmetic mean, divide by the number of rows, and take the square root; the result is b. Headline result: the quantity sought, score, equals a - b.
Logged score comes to -0.2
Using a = 1.57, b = 1.73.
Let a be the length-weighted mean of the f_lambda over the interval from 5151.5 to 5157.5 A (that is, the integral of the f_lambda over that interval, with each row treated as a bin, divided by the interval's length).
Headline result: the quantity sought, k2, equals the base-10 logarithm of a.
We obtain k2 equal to 1.36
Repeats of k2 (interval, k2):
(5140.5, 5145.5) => 1.36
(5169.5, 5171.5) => 1.33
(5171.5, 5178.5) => 1.32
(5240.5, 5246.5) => 1.38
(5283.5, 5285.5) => 1.36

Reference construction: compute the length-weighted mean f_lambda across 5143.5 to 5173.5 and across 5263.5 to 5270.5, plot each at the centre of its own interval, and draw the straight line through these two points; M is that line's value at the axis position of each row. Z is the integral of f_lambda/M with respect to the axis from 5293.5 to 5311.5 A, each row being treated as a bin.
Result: 20.9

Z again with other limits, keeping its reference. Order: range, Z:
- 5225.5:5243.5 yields 19.4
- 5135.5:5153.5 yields 18.6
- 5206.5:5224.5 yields 19.2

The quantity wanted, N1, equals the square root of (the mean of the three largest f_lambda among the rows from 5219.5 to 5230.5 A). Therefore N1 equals 5.01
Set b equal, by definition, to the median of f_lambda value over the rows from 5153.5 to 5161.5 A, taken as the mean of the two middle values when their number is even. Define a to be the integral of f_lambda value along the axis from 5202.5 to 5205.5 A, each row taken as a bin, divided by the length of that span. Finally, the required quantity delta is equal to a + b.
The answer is 45.6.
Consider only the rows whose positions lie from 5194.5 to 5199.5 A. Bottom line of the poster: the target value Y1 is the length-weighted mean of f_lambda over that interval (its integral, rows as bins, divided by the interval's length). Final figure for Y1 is 22.9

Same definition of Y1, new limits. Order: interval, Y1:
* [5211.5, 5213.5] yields 23.6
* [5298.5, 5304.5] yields 23.4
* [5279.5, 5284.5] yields 21.9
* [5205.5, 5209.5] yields 20.7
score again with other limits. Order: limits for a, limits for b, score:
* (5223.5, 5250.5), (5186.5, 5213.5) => 0.1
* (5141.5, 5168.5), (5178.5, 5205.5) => -1.1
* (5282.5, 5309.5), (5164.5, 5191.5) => -1.9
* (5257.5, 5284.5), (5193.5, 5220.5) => 0.3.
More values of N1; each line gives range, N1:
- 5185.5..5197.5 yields 4.94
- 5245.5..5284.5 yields 5.02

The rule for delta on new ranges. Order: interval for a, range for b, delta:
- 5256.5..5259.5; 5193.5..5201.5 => 48.1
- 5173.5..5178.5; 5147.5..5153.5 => 45.8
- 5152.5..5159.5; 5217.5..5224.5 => 46.5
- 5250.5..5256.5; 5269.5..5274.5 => 47.3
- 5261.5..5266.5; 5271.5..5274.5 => 46.1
